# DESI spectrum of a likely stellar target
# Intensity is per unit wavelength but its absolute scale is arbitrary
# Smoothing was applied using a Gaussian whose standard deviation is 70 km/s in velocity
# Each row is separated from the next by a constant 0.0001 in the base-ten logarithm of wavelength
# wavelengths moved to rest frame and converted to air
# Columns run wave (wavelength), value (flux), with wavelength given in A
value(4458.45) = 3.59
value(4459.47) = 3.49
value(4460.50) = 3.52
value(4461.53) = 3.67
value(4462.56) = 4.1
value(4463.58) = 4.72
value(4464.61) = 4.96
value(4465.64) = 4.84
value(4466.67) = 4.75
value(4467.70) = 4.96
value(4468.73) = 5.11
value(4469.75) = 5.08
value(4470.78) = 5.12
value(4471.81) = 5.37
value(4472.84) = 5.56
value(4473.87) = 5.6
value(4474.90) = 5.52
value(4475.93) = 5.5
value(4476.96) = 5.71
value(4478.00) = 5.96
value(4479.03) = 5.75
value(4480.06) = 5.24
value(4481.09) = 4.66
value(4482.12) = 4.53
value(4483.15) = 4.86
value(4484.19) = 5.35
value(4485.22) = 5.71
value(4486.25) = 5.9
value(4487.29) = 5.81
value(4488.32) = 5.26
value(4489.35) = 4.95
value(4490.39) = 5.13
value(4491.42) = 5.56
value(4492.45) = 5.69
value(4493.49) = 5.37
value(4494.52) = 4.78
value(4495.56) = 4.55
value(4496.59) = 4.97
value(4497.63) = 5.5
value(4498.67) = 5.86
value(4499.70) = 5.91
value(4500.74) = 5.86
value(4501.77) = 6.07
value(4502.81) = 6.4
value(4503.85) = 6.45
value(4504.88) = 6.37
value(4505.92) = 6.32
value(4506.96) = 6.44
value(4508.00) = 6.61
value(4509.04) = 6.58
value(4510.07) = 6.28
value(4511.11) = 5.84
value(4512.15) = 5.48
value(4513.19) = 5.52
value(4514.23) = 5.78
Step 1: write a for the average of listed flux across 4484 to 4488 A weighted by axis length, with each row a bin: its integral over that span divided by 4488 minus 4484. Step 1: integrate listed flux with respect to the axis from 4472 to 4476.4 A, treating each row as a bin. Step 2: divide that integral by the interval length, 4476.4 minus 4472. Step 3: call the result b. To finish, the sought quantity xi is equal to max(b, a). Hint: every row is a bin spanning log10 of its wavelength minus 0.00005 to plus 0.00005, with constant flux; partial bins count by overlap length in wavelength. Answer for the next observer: 5.7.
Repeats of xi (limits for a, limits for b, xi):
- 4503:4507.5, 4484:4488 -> 6.4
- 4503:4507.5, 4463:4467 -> 6.4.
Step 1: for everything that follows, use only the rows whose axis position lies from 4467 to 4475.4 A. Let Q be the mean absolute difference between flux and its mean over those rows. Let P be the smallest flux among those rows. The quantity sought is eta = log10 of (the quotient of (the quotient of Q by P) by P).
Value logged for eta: -2.0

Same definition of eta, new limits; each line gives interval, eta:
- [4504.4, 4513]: -2.0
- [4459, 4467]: -1.3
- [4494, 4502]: -1.6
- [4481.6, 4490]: -1.7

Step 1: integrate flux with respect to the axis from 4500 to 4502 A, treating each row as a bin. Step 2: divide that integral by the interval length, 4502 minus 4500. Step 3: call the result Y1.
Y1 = 6.0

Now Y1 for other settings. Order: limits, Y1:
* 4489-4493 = 5.3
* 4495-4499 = 5.2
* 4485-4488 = 5.8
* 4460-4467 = 4.4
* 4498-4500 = 5.9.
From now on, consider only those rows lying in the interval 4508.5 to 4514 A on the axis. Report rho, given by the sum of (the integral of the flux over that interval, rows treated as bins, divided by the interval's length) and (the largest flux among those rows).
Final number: 12.5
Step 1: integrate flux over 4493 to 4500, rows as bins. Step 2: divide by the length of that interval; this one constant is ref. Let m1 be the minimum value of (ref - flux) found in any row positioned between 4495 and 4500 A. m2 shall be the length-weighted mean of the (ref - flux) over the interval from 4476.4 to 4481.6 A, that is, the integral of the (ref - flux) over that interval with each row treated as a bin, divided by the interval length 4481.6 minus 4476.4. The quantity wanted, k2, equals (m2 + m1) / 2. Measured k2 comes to -0.43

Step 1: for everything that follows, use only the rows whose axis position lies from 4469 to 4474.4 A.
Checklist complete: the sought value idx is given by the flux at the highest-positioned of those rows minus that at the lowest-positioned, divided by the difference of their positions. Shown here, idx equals 0.13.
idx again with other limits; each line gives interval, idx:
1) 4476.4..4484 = -0.14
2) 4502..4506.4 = -0.03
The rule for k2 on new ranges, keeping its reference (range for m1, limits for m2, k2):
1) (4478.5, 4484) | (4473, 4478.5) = -0.44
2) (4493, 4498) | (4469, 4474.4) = -0.16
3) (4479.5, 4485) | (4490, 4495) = -0.07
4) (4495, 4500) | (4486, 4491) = -0.39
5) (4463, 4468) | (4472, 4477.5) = 0.00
